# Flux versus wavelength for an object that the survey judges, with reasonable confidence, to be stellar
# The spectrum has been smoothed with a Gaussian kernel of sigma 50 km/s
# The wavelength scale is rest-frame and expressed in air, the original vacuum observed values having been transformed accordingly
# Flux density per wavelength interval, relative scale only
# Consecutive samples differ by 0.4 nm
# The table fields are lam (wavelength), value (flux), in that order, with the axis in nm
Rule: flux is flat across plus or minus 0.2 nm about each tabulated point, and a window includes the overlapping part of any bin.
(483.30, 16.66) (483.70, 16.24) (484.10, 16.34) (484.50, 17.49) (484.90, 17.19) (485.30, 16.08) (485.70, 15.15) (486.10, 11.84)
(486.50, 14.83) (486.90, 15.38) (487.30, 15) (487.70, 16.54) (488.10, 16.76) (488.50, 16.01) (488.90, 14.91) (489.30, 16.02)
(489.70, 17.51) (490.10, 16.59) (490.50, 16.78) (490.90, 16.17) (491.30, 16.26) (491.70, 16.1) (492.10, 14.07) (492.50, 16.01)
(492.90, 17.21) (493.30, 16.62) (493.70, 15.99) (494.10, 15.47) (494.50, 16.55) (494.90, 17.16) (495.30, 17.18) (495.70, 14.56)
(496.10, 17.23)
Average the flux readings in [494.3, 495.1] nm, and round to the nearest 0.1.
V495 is 16.9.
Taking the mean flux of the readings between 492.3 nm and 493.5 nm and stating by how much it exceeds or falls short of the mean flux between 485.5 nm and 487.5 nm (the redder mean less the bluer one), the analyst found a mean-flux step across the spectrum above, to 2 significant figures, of 2.2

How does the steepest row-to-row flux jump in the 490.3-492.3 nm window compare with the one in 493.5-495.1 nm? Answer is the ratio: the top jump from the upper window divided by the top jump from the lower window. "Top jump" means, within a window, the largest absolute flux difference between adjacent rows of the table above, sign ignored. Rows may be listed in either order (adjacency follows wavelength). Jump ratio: 0.53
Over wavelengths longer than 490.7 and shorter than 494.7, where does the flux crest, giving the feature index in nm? 492.90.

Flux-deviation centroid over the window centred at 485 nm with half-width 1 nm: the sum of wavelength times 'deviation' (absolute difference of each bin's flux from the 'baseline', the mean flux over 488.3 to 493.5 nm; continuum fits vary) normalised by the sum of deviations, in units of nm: 484.95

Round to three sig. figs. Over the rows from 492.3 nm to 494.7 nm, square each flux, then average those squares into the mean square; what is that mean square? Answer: 266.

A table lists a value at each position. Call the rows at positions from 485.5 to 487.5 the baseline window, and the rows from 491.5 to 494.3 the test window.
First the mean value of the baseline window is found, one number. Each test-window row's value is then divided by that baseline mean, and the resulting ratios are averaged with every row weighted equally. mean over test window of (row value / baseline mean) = 1.10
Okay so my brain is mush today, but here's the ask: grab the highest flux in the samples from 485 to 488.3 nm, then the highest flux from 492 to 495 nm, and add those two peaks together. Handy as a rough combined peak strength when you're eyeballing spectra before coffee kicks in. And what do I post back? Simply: 34.0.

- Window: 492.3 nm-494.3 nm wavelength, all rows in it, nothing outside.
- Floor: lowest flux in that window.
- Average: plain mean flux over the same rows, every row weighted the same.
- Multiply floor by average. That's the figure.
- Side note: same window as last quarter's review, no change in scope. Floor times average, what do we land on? 252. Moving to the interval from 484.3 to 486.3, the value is 184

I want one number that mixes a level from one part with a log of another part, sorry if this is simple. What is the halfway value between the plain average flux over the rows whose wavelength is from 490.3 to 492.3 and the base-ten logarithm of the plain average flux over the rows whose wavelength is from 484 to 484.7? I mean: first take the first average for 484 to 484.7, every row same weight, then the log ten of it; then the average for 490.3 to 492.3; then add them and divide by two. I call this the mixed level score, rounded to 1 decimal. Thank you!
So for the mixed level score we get 8.6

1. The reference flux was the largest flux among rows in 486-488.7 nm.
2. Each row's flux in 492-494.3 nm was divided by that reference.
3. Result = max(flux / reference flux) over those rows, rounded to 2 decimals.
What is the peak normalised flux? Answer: 1.03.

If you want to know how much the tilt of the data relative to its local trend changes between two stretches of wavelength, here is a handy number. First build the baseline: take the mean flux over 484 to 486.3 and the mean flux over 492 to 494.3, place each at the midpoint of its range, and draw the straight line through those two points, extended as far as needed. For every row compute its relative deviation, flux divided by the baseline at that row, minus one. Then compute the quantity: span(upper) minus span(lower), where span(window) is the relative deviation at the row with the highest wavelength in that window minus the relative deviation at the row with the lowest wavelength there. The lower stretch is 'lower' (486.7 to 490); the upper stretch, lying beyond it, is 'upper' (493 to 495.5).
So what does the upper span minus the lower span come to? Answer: -0.10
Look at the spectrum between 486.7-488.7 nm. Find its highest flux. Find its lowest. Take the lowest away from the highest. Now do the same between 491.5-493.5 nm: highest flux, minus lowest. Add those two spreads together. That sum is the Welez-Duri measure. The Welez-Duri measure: 4.9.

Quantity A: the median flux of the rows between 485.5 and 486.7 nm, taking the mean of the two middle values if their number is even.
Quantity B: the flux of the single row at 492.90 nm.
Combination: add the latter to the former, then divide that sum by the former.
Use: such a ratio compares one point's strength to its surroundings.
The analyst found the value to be 2.16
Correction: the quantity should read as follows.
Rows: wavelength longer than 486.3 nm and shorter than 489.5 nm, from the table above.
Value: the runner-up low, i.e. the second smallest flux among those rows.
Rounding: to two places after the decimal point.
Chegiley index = 14.91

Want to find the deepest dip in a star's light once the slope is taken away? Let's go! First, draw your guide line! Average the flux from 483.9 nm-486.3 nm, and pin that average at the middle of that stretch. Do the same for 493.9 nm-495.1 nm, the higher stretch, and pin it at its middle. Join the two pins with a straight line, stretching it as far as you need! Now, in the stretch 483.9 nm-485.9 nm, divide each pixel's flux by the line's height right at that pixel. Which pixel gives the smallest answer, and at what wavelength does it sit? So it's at 485.70 nm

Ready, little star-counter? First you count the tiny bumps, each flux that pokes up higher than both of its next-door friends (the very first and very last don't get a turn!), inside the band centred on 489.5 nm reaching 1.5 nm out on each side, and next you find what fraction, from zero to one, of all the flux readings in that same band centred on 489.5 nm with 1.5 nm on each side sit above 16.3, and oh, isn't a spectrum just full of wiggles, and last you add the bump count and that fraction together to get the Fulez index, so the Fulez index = 2.5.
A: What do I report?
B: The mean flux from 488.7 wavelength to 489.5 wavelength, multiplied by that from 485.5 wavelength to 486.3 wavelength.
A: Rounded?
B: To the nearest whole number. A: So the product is 209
